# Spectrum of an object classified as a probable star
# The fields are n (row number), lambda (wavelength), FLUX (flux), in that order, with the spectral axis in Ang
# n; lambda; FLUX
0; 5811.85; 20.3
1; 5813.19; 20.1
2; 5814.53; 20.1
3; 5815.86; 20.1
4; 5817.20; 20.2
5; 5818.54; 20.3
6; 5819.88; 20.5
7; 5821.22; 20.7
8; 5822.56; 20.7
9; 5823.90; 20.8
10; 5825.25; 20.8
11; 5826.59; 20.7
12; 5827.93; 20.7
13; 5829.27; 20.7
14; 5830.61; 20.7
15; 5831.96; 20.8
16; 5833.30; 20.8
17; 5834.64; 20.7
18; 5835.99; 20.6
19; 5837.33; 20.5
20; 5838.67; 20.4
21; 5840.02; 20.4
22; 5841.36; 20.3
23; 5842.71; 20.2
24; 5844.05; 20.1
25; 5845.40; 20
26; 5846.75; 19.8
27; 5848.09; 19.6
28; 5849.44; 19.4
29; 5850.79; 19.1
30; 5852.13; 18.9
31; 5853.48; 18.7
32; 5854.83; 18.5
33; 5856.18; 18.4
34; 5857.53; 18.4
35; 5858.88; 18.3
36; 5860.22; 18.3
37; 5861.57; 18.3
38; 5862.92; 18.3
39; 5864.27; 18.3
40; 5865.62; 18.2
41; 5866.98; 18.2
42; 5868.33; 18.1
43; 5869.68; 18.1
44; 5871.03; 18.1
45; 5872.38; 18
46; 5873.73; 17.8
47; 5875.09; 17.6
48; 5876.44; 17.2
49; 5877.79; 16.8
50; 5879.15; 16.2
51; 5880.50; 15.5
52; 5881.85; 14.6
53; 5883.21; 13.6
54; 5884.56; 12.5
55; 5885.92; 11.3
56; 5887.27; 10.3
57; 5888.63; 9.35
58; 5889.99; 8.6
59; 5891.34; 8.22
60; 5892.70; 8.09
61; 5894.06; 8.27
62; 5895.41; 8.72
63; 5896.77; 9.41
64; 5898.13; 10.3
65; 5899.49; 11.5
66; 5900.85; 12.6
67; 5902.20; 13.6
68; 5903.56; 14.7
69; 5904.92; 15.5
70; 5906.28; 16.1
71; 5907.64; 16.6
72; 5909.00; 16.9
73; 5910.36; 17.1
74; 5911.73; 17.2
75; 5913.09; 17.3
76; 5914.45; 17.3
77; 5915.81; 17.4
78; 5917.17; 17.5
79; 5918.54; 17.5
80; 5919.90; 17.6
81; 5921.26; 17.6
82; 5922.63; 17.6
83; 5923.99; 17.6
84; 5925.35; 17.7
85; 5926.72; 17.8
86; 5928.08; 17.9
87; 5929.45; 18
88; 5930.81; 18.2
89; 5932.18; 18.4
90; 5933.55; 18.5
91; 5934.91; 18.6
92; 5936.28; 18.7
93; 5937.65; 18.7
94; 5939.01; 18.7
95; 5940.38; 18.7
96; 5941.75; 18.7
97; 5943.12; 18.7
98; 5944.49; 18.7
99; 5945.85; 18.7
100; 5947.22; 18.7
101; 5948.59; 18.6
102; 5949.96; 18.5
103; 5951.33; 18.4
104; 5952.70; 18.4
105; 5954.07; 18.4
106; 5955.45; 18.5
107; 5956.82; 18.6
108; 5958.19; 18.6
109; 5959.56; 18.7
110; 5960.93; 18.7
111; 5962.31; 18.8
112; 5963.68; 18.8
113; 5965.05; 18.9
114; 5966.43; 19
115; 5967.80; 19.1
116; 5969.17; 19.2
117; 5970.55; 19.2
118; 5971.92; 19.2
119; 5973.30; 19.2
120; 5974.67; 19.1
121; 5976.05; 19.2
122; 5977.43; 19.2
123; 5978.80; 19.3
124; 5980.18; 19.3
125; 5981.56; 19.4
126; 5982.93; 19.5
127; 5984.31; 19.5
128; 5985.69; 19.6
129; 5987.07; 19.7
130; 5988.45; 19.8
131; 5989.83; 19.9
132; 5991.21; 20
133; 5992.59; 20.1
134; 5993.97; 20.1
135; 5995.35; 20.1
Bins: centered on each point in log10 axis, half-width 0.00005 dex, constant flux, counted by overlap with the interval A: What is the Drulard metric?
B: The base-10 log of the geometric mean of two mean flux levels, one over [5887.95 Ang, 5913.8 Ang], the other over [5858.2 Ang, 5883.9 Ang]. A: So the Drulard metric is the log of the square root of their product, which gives 1.17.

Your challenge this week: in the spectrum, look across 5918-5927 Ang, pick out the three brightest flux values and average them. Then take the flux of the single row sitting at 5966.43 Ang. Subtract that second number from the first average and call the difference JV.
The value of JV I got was -1.3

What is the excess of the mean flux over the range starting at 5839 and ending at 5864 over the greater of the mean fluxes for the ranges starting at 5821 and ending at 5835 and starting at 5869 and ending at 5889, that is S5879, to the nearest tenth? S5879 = -1.6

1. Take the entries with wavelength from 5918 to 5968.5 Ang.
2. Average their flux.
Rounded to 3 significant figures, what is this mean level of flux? 18.4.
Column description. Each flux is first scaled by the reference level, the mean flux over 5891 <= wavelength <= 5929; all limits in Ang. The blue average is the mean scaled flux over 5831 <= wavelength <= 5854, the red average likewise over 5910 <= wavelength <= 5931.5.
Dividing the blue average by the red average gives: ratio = 1.14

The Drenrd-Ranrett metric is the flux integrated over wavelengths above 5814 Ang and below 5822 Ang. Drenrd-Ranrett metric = 163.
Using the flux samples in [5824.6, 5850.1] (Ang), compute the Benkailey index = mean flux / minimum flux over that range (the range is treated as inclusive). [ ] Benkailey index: 1.05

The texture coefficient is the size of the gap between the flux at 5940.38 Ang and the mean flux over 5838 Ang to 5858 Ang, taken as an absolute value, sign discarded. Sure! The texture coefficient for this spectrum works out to 0.8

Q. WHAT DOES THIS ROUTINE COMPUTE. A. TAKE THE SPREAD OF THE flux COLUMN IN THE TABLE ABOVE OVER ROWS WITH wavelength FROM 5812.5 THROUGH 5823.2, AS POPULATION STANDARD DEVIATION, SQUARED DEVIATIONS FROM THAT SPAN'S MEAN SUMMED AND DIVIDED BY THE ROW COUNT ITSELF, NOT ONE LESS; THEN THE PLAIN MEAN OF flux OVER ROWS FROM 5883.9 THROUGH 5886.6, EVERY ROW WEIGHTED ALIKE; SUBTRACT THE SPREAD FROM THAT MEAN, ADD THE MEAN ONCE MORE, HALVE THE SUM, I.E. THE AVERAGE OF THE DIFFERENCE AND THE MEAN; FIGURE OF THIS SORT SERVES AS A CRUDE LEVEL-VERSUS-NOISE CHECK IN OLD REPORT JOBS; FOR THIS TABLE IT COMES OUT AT 11.8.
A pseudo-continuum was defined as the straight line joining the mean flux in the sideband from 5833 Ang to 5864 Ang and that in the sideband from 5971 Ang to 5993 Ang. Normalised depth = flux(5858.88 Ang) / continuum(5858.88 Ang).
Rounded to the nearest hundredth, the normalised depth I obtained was 0.94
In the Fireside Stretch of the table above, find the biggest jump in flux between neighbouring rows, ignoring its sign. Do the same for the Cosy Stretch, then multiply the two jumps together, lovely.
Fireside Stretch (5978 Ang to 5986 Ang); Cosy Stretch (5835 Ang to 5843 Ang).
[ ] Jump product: 0.010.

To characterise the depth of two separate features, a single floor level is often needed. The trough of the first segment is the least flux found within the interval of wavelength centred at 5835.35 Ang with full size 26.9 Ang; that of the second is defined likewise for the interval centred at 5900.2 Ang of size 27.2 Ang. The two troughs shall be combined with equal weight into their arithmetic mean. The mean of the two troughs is 13.8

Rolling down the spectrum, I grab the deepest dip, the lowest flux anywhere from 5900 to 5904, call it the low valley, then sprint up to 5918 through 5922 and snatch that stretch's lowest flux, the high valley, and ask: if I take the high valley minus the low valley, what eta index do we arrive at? 5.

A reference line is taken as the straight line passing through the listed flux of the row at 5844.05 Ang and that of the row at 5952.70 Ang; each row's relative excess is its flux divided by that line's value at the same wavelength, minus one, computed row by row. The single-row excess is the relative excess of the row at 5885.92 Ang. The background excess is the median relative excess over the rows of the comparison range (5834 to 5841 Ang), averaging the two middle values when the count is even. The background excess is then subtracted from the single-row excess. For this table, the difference -0.43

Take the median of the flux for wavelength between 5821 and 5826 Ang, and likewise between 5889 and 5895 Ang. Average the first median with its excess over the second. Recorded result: 17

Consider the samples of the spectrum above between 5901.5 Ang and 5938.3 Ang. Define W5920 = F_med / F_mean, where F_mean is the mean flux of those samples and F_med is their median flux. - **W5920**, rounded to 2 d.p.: 1.02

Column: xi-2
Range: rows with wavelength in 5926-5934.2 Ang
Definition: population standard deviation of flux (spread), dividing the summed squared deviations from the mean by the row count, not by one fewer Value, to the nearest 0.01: 0.26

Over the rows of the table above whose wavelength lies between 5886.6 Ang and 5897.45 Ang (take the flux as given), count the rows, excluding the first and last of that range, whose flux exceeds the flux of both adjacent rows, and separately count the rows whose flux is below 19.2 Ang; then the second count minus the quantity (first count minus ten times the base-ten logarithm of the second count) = 17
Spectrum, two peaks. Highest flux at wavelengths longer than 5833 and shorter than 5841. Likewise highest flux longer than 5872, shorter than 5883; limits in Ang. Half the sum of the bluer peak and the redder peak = 19.4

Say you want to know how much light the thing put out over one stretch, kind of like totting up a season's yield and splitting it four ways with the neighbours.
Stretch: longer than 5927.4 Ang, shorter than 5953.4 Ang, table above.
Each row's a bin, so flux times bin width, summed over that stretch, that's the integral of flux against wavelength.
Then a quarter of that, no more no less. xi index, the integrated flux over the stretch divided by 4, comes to 120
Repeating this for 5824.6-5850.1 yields 130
